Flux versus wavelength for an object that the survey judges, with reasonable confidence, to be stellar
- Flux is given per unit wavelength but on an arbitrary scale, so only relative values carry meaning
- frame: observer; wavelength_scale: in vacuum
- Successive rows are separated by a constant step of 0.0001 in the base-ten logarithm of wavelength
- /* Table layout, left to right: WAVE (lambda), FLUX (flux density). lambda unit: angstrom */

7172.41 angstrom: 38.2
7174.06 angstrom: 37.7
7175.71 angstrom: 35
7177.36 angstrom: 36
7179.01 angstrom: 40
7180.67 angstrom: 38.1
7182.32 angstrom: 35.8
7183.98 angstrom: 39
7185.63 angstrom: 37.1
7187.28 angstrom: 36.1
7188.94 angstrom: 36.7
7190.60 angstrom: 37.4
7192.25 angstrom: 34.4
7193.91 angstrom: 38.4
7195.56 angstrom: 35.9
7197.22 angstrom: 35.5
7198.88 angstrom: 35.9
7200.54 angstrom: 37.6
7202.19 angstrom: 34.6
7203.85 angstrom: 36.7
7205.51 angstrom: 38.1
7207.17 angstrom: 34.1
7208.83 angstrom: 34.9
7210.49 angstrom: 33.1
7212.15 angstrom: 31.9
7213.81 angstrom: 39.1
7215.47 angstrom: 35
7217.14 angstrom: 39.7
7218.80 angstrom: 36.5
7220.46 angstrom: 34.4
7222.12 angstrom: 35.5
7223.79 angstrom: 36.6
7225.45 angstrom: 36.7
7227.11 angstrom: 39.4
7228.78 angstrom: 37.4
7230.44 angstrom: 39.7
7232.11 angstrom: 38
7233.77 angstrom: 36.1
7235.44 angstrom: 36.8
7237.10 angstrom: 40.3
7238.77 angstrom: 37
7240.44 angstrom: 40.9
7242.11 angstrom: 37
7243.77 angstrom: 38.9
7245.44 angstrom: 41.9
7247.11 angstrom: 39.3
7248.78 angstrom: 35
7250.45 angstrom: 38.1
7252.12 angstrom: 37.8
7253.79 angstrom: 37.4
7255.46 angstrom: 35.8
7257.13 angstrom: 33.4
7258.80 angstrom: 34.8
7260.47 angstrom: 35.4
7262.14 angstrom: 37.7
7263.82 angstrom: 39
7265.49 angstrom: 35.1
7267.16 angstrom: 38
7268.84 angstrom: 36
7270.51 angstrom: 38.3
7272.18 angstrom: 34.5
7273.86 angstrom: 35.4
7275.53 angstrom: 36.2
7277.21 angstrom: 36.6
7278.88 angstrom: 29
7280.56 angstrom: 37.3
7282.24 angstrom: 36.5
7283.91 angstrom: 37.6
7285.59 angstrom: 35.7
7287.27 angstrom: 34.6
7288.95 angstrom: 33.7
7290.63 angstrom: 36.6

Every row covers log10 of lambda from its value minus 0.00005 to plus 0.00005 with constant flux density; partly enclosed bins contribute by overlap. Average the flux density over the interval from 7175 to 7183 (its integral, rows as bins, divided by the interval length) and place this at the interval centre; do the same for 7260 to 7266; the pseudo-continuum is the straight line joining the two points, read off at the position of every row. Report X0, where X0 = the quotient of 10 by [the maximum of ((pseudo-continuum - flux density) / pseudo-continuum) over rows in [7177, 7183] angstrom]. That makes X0 299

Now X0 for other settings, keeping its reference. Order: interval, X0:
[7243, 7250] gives 187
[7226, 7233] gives -908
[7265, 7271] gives 199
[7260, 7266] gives 199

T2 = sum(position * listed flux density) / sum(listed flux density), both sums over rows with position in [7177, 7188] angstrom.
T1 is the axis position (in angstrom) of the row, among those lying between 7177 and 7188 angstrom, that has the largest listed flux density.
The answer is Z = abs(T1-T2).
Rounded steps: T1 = 7179.01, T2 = 7182.3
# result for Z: 3.3 angstrom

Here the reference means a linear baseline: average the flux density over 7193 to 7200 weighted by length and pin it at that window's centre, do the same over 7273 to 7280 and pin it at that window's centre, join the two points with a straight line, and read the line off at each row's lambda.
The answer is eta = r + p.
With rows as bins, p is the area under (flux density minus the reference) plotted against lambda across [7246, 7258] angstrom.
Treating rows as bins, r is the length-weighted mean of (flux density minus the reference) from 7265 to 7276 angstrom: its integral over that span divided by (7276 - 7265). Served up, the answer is 23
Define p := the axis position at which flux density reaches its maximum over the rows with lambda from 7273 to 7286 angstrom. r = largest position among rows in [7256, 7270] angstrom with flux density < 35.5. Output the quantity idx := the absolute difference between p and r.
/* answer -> 18.4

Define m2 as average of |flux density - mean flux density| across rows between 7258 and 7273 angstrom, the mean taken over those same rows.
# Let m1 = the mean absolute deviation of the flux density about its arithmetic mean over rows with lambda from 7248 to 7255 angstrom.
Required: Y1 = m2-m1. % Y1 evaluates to 0.5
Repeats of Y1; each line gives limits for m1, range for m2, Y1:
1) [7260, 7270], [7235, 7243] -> 0.4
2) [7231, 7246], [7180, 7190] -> -0.8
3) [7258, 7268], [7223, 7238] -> -0.3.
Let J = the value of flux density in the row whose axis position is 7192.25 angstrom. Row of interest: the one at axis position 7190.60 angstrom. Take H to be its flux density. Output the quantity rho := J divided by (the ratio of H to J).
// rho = 32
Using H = 37.4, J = 34.4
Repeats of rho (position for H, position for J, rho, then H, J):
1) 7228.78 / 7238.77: 37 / 37.4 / 37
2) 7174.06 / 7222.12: 33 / 37.7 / 35.5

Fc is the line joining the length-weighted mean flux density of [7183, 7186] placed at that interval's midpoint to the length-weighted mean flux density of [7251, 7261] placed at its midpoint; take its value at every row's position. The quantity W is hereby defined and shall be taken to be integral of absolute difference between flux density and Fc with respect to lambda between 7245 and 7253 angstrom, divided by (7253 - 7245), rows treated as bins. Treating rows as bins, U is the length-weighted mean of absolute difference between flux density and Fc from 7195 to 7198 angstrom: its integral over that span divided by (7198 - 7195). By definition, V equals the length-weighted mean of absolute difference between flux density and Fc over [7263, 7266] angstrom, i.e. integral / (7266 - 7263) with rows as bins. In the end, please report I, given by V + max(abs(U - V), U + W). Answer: 6.7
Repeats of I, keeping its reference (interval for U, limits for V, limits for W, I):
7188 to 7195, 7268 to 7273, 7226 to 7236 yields 4.3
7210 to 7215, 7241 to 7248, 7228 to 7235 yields 8.1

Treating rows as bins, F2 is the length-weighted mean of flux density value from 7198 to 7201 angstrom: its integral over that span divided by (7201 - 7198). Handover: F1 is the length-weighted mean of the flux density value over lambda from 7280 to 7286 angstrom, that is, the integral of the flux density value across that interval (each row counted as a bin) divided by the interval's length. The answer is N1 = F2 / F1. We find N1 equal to 0.99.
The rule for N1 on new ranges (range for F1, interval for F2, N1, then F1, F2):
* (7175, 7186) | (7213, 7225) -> 0.98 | 37.3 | 36.7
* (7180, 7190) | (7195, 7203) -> 0.97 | 37.1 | 35.9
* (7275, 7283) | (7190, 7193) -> 1.02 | 35.0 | 35.9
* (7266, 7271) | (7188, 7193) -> 0.97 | 37.2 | 36.2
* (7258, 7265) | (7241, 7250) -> 1.05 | 36.6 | 38.5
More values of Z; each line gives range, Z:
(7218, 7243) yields 9.8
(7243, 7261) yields 6.4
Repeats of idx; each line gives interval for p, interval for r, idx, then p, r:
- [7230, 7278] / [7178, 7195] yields 53.2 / 7245.44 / 7192.25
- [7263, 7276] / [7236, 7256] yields 15.0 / 7263.82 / 7248.78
